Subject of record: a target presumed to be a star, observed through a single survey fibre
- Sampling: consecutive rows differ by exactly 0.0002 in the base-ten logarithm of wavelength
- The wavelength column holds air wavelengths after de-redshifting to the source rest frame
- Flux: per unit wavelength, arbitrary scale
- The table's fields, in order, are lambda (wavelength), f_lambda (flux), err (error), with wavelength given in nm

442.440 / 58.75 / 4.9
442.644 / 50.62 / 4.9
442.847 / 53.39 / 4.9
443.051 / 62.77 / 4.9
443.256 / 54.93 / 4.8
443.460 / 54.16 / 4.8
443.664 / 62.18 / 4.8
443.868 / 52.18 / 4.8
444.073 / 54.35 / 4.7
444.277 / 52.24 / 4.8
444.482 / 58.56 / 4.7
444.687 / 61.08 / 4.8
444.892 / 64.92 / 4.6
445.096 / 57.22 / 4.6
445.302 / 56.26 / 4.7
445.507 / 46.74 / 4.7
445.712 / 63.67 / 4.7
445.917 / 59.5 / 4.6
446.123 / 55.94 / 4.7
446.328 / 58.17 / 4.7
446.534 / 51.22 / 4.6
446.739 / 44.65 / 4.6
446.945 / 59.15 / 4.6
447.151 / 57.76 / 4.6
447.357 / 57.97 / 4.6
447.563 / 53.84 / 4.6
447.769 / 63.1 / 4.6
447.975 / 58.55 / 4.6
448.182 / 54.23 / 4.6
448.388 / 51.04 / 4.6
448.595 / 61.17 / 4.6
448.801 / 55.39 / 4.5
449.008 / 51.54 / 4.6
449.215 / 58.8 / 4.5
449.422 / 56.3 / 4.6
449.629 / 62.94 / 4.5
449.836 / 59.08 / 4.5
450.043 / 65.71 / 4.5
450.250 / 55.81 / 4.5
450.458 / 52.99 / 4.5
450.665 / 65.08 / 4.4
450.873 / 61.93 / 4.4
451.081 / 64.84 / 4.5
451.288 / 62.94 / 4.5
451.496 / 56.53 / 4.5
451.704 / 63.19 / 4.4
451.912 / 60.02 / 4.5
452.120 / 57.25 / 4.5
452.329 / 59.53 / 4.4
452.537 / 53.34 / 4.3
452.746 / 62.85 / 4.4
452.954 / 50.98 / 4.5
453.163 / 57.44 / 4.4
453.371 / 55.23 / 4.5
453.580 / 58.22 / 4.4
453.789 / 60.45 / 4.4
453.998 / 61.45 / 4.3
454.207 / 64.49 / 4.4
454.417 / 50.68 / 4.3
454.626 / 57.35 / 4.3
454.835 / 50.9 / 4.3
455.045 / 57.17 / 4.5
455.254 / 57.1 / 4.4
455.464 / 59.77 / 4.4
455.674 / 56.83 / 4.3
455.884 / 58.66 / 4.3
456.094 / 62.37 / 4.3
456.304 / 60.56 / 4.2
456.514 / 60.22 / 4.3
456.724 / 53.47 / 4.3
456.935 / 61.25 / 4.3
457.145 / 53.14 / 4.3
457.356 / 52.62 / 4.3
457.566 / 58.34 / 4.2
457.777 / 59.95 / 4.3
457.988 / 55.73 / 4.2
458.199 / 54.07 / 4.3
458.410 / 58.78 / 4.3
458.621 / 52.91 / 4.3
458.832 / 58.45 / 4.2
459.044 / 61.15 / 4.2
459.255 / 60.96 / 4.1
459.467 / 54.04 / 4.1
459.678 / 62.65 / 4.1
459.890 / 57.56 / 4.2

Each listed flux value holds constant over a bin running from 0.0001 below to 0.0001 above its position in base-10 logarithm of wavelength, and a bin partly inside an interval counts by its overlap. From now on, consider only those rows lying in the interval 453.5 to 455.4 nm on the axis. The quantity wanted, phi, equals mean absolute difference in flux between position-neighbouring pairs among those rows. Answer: 4.94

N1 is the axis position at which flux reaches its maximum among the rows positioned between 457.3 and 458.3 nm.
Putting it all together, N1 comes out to 457.777 nm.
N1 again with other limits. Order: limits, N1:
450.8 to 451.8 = 451.081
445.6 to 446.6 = 445.712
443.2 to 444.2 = 443.664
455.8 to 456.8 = 456.094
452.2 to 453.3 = 452.746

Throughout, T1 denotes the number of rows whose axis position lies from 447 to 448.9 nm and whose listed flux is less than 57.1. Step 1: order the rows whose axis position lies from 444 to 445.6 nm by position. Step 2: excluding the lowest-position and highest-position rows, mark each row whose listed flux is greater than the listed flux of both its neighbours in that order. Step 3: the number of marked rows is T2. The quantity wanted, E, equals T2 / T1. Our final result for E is 0.25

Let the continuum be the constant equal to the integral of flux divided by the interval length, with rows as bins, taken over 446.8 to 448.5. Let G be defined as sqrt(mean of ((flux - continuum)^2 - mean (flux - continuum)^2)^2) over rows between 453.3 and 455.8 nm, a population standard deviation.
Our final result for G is 19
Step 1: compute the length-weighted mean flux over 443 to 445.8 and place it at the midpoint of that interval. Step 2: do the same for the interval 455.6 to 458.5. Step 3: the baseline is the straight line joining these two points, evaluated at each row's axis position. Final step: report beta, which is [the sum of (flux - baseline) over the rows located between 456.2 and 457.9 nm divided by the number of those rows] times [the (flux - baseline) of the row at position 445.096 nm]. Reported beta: 0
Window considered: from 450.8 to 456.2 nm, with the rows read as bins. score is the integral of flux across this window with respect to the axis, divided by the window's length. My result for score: 58.5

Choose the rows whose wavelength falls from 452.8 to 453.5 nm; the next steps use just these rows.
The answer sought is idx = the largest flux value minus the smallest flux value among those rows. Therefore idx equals 6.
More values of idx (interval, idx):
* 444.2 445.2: 13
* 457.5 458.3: 6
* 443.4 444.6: 10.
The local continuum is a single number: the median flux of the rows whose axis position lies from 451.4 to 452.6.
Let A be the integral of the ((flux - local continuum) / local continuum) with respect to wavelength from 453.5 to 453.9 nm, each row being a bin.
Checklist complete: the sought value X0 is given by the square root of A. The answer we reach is 0.08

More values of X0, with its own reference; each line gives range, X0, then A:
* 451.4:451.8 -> 0.10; 0.010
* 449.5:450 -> 0.16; 0.025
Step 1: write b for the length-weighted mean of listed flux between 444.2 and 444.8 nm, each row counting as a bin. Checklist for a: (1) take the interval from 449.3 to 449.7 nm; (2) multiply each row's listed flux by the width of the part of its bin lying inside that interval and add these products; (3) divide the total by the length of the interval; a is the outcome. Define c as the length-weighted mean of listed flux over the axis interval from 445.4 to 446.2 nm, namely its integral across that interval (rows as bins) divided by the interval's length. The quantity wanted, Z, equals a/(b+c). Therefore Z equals 0.520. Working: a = 59.3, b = 57.6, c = 56.5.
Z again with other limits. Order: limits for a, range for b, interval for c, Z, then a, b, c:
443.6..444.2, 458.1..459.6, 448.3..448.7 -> 0.490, 55.7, 57.3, 56.3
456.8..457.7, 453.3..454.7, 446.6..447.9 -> 0.493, 56.3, 58.3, 56.0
